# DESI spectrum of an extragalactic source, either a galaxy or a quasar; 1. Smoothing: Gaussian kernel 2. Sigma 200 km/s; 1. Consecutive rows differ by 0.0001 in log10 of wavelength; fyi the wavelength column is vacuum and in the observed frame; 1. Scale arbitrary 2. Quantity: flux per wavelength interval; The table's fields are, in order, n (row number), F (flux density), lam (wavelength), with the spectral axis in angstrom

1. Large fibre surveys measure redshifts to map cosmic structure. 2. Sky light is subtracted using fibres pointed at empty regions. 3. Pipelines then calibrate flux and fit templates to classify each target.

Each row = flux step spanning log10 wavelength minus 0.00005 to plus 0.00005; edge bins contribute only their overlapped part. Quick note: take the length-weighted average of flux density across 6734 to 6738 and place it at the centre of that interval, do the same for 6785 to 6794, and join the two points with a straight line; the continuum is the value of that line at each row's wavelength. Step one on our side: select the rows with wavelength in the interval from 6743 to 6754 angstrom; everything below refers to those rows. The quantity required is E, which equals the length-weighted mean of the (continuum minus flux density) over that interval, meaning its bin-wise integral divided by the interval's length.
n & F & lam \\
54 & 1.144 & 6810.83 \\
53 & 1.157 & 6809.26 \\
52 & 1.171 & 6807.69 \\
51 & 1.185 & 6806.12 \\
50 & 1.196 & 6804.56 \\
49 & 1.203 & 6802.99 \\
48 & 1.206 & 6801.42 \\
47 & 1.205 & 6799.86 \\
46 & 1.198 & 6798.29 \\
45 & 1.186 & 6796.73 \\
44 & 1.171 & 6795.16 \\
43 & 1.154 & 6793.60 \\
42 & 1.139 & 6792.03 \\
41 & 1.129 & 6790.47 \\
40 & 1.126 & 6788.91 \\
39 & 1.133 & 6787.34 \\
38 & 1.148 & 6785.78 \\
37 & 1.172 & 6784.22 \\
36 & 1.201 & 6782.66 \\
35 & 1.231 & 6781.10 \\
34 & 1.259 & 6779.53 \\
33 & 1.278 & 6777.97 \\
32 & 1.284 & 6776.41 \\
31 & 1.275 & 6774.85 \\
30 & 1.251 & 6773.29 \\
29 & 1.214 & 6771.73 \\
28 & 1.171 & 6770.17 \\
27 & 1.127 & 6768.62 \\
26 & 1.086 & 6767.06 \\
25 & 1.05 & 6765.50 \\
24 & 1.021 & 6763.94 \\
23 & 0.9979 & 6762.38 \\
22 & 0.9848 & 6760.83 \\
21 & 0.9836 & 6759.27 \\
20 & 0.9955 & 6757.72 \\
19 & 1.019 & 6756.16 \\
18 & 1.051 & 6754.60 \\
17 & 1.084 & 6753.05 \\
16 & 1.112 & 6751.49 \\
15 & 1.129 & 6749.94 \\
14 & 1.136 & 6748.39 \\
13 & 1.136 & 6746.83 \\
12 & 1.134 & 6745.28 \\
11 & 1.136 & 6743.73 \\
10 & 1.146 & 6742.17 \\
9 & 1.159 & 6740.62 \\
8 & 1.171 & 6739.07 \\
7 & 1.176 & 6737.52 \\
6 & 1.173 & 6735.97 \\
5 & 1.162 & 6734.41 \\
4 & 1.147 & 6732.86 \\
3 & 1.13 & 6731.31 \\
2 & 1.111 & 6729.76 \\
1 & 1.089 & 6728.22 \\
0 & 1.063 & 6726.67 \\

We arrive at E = 0.038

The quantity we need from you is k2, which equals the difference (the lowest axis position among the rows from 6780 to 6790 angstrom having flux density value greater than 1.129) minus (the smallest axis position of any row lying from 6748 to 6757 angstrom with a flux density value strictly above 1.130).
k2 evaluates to 32.7 angstrom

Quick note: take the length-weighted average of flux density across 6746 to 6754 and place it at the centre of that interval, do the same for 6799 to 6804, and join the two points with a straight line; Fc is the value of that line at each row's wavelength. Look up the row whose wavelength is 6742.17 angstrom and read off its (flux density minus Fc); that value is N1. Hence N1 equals 0.040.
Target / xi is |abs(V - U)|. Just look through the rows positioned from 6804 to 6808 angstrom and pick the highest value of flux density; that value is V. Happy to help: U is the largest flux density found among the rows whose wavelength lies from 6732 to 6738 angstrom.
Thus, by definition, 0.02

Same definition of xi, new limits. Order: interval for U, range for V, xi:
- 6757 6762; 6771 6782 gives 0.29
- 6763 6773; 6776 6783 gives 0.07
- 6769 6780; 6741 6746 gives 0.14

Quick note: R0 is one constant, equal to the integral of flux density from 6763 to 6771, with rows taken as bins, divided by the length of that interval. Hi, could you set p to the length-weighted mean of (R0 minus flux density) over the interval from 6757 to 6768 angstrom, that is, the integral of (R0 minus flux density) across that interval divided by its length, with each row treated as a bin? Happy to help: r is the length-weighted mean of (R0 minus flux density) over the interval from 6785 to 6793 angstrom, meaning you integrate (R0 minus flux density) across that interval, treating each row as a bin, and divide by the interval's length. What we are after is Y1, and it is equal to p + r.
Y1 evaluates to 0.03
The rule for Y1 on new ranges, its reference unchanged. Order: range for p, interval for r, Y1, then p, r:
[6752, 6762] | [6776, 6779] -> -0.12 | 0.07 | -0.19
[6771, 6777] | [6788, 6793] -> -0.21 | -0.17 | -0.04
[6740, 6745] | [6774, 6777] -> -0.24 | -0.06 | -0.19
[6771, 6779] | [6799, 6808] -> -0.28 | -0.17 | -0.11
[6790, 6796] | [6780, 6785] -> -0.17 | -0.06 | -0.12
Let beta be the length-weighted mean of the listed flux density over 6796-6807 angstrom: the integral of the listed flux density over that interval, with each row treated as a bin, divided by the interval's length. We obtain 1.197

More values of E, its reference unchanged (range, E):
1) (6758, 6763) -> 0.165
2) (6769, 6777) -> -0.086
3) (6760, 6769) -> 0.111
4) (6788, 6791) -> 0.010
